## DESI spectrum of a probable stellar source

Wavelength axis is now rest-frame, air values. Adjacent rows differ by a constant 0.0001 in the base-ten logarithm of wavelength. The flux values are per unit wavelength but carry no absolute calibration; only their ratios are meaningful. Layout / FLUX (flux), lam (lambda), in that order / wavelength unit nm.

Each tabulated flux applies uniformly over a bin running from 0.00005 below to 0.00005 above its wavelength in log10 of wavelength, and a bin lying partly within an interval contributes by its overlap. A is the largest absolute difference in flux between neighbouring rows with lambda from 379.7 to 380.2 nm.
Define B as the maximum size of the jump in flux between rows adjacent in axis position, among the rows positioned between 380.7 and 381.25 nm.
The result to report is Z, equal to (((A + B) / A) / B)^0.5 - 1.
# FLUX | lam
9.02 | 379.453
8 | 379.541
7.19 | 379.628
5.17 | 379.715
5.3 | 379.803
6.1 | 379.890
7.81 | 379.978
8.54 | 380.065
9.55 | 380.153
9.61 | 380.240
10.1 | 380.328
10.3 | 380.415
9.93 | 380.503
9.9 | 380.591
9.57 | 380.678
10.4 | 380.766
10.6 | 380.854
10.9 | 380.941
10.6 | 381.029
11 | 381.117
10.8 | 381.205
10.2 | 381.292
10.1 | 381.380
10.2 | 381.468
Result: 0.76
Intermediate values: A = 1.71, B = 0.4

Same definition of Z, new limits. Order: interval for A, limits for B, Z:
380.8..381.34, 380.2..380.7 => 0.93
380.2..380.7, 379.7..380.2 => 0.62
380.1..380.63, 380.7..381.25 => 1.13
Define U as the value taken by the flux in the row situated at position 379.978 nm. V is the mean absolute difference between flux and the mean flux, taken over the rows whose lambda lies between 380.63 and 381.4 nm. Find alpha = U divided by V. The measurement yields 22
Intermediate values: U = 7.81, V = 0.4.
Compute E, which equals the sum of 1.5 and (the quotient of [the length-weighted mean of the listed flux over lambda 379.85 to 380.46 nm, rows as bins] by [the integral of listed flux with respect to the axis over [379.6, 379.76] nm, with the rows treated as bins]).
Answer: 11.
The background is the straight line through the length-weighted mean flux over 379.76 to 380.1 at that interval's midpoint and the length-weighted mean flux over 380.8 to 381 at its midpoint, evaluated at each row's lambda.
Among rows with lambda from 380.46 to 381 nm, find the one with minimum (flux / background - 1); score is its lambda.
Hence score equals 380.678 nm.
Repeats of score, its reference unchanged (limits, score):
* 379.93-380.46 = 379.978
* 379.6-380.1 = 379.803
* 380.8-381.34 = 381.292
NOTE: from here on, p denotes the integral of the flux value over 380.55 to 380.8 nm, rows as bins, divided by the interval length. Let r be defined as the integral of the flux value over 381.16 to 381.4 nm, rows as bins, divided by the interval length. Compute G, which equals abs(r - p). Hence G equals 0.5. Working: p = 10.0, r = 10.4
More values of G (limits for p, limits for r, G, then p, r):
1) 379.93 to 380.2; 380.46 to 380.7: 1.2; 8.6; 9.8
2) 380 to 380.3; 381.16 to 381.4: 1.2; 9.2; 10.4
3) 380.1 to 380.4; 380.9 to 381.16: 1.0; 9.8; 10.8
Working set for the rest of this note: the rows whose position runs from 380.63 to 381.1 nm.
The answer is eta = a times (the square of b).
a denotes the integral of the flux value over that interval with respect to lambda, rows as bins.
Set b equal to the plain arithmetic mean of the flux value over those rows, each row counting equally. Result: 532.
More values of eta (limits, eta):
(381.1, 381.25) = 194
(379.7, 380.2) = 181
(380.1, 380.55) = 435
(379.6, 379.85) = 50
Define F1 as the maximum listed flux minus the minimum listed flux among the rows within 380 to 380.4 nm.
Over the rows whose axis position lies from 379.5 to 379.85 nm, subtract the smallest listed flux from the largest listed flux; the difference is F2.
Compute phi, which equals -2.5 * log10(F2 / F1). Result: -0.6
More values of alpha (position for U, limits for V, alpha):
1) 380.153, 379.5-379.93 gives 10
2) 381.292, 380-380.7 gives 28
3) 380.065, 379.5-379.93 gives 9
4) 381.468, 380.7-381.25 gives 56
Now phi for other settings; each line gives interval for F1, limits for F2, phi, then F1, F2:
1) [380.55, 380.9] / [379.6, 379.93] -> -0.7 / 1.03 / 2.0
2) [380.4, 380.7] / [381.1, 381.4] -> -0.2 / 0.73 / 0.9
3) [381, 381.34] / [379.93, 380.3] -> -0.9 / 0.80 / 1.8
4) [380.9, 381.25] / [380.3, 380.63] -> 0.0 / 0.40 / 0.4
